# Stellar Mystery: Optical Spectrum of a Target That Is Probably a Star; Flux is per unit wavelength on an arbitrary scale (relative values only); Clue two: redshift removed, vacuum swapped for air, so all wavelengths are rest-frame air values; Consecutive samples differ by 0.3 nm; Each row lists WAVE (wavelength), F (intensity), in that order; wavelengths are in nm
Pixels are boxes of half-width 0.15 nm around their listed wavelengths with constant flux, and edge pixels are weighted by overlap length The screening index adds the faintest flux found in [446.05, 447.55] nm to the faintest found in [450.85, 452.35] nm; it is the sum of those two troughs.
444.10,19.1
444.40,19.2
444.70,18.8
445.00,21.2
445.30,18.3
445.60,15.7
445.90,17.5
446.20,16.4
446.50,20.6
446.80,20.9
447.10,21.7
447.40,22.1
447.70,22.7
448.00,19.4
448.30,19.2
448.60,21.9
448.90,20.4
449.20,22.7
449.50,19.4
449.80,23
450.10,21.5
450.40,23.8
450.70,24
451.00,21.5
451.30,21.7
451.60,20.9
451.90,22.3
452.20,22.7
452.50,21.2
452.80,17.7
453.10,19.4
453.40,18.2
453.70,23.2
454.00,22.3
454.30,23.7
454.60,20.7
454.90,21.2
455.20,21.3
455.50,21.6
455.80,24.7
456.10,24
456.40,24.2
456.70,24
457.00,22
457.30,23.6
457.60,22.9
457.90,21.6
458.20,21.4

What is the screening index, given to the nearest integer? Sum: 37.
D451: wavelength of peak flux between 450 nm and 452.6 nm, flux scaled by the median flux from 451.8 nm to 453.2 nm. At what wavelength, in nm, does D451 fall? 450.70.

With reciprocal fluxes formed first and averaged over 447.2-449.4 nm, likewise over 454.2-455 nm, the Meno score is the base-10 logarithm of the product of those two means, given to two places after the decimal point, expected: -2.66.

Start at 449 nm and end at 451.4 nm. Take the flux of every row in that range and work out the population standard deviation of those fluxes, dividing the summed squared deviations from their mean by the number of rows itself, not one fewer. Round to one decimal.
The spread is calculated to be 1.4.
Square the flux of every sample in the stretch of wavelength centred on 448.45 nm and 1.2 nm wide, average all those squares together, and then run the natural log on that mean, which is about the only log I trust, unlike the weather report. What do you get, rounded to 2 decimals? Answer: 6.02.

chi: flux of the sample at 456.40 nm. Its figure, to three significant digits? 24.2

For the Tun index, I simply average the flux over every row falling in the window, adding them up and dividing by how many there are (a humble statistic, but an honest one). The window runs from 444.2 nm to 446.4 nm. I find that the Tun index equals 18.2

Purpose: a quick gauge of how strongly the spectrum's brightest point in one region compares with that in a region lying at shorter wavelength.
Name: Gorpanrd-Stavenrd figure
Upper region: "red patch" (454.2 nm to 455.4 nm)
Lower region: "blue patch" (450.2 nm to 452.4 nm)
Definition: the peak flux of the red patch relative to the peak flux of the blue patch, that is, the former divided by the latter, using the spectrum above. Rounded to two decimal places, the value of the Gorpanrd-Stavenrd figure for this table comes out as 0.99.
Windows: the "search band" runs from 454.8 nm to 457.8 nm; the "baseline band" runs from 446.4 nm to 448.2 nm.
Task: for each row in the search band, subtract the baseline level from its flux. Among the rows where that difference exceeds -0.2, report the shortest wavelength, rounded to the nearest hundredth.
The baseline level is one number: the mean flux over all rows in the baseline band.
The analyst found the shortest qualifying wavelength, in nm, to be 454.90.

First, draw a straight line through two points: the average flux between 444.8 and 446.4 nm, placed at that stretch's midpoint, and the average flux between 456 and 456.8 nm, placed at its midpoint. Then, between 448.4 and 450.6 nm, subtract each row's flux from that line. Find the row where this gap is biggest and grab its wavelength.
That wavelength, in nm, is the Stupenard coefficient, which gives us 449.50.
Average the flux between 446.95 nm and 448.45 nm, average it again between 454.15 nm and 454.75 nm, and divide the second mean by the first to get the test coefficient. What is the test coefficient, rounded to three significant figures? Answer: 1.06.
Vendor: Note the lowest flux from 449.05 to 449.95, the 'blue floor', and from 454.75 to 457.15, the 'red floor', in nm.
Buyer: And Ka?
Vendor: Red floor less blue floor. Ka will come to 1.8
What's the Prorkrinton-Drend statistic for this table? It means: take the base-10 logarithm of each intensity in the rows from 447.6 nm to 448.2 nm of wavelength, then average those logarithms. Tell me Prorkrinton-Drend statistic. 1.32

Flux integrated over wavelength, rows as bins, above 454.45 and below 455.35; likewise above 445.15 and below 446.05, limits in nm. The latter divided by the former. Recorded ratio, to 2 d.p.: 0.81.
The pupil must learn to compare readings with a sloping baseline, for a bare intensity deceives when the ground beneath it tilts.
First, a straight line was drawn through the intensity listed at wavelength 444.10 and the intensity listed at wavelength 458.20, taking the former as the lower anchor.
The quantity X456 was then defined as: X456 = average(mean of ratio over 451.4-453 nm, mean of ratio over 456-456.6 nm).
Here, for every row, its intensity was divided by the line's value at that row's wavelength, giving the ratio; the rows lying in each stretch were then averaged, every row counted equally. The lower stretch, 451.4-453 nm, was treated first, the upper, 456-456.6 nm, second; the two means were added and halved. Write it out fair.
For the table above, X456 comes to 1.08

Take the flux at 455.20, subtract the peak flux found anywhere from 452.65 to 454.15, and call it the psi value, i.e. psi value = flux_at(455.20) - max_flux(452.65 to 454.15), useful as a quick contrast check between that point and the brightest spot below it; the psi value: -1.9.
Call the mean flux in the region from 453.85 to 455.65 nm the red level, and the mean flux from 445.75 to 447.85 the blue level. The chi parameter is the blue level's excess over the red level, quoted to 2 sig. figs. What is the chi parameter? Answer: -1.5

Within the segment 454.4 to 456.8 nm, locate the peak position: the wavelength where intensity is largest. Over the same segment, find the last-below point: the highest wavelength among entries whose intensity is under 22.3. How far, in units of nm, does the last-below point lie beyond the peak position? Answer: -0.30 nm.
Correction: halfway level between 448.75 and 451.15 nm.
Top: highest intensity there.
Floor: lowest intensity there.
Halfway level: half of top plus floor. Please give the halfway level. 21.7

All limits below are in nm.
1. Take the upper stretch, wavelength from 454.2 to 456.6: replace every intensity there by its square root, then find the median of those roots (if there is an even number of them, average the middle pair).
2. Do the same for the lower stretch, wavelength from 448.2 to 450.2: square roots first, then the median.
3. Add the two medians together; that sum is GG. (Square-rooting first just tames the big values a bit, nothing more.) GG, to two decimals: 9.39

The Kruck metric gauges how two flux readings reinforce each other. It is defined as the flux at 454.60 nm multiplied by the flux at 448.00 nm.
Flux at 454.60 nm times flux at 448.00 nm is 402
